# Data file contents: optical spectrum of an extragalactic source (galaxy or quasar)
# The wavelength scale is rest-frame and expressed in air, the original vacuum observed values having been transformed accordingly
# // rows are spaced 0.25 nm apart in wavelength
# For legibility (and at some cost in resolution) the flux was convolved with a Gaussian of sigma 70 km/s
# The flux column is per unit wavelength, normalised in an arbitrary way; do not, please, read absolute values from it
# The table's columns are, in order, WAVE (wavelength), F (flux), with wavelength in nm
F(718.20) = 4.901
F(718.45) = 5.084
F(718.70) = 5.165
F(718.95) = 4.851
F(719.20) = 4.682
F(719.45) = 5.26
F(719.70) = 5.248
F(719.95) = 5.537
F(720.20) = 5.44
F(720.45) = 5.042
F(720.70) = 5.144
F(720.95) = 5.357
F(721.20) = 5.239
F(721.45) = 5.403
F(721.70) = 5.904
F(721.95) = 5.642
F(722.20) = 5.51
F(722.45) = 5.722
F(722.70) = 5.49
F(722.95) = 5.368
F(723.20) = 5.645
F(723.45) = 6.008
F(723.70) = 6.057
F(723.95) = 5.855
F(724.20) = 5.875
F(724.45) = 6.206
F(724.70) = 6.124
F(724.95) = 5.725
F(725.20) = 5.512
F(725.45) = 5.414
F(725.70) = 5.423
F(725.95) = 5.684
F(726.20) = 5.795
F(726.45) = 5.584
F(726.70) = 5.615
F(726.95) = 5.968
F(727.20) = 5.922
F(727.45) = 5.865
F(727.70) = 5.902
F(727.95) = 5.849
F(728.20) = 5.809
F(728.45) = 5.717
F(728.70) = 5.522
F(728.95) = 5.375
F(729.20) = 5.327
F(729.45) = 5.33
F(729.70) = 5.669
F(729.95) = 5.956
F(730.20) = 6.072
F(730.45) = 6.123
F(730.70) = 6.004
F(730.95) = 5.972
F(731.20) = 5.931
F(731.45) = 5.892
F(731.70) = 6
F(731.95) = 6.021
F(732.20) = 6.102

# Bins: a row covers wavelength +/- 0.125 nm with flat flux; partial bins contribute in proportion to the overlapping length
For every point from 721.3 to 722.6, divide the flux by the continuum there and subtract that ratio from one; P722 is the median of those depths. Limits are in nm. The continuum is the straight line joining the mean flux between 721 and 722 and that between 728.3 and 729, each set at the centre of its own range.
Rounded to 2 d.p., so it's -0.02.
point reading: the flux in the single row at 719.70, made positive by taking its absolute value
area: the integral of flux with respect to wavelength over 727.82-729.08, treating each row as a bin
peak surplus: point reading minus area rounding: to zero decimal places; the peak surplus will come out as -2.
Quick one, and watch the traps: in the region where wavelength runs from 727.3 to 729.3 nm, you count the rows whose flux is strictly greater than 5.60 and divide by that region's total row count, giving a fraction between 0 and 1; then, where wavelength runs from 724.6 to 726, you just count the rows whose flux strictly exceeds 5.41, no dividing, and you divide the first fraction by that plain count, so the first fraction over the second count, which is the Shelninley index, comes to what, 0.10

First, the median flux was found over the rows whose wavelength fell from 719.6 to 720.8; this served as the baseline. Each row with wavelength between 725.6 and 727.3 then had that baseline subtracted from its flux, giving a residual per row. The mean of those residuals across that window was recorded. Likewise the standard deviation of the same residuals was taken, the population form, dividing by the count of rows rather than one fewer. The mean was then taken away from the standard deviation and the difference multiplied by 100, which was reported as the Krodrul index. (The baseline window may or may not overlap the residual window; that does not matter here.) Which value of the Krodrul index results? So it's -29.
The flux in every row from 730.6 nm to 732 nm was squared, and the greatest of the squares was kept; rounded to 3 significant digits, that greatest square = 36.3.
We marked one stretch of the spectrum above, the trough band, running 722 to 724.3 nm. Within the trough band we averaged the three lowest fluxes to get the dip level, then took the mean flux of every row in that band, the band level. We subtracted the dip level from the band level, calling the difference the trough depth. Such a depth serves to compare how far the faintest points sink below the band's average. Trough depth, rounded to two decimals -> 0.27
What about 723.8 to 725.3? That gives 0.19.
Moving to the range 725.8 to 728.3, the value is 0.17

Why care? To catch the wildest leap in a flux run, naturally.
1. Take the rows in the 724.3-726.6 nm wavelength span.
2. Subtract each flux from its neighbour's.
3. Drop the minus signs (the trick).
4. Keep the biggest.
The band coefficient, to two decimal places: 0.40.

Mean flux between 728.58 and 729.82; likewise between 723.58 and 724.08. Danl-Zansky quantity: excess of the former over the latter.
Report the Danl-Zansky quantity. -0.5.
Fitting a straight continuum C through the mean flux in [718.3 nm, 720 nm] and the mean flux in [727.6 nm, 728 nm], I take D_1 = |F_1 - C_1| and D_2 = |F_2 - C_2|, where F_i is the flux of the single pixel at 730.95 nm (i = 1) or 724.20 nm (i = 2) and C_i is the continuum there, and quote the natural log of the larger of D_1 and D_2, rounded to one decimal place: -1.1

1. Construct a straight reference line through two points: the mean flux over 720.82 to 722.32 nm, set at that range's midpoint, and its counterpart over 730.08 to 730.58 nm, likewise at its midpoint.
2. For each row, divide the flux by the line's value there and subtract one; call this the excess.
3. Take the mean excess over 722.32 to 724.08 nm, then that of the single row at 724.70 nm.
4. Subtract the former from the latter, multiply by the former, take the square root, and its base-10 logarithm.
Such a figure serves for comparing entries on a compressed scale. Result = -1.49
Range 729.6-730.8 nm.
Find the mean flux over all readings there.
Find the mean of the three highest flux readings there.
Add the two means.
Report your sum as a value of 12.0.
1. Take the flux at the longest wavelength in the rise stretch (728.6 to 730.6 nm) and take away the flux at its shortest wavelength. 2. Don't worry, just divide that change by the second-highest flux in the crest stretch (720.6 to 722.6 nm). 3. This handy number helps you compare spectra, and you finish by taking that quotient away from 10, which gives 9.9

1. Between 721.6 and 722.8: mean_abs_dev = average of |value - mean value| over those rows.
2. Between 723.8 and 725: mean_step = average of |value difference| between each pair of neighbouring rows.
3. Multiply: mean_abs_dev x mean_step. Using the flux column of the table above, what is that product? 0.027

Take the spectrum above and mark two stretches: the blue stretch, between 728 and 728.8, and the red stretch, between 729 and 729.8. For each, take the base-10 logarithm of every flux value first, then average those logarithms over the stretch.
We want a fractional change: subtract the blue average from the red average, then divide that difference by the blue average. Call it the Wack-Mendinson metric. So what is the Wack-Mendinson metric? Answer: -0.03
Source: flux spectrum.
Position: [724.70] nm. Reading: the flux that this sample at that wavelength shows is 6.124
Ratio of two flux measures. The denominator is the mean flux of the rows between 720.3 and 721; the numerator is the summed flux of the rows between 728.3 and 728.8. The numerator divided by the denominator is 2.2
